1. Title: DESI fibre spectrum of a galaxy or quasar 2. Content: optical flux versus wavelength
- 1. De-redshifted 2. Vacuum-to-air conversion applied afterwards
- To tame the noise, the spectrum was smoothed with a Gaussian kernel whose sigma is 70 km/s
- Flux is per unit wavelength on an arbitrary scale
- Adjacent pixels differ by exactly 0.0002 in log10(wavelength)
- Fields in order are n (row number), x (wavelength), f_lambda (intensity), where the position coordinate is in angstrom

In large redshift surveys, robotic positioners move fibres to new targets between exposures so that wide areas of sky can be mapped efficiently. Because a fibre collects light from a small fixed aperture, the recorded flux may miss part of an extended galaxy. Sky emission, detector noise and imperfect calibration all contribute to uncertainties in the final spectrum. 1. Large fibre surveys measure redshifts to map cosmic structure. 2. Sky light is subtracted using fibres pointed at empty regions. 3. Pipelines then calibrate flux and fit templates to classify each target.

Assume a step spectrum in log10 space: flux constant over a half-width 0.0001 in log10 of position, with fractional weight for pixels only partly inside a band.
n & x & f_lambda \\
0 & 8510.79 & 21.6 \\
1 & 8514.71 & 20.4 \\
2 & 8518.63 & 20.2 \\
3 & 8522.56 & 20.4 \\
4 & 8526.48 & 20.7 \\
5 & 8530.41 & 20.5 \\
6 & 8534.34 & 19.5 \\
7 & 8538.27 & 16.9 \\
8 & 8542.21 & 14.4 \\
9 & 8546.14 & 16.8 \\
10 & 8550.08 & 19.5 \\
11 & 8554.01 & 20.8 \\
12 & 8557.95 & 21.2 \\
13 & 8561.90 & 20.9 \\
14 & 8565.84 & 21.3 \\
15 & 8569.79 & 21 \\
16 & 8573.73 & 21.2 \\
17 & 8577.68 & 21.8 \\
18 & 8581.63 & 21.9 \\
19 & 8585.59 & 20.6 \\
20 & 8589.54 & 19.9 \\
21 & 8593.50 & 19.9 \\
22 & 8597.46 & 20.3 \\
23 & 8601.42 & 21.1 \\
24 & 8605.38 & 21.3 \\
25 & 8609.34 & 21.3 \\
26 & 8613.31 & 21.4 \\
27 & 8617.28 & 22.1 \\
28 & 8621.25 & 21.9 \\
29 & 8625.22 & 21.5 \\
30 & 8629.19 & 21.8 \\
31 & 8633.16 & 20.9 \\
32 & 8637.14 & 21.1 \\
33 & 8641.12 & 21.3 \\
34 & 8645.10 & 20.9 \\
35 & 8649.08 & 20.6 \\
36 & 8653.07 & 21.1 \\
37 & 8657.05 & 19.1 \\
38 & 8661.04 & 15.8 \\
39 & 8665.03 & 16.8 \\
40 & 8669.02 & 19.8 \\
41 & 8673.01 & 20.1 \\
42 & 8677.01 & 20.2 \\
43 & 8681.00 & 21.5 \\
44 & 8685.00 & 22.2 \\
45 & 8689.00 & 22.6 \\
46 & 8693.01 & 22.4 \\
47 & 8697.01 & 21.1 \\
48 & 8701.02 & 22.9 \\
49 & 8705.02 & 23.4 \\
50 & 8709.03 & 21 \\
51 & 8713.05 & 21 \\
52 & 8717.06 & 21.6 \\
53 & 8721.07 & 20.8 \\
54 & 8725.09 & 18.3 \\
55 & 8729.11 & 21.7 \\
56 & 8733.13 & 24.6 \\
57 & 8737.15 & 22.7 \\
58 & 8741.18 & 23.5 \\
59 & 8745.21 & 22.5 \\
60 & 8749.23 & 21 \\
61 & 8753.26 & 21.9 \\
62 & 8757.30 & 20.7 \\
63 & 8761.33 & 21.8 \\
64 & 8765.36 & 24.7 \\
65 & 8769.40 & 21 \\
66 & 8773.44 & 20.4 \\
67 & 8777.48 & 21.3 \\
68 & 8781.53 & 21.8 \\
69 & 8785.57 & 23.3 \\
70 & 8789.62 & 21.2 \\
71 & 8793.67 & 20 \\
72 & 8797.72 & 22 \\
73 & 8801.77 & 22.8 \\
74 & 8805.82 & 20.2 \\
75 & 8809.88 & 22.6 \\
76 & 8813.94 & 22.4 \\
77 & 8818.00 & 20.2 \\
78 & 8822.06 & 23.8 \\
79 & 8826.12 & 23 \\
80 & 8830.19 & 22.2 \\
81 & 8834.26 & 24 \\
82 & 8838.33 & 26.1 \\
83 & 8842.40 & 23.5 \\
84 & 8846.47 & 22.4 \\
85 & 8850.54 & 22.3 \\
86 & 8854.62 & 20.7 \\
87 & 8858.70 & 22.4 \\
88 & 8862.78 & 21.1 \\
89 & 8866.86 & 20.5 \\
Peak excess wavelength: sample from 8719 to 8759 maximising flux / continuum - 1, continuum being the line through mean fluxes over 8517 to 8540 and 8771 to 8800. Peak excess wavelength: 8733.13 angstrom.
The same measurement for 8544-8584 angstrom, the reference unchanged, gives 8581.63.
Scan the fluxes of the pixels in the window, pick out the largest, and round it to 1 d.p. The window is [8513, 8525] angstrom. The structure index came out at 20.4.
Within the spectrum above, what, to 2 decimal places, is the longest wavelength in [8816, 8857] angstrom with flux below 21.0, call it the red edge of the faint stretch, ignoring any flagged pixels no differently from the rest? 8854.62 angstrom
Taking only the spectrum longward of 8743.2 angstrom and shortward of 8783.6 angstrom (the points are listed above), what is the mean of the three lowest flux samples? 20.7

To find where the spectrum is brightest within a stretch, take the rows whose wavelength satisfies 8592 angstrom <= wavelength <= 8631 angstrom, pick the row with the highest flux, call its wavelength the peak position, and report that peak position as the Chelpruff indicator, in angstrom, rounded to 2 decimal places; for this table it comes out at 8617.28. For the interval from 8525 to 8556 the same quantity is 8554.01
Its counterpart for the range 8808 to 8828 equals 8822.06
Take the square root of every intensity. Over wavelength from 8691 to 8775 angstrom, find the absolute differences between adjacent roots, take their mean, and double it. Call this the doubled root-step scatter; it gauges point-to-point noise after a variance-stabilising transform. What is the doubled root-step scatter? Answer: 0.34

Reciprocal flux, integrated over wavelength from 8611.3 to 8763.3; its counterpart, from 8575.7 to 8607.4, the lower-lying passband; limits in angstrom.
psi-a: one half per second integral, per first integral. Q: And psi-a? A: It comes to 0.046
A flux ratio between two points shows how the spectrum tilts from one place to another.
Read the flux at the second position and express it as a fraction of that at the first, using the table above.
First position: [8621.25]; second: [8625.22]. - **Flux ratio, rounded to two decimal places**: 0.98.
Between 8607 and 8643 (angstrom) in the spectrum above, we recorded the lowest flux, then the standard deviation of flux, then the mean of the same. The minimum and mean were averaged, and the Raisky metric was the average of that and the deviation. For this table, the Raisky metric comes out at 10.8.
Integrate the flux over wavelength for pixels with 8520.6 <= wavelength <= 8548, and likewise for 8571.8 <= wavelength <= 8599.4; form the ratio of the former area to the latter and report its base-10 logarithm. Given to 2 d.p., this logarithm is -0.05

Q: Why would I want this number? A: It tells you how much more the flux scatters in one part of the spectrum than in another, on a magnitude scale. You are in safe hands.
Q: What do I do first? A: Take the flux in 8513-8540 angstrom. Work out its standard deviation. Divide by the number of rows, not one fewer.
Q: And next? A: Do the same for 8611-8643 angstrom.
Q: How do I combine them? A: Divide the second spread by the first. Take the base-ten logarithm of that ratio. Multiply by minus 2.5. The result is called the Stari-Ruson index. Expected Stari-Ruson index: 1.3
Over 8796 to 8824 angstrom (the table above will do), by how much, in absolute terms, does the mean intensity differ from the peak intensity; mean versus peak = 1.8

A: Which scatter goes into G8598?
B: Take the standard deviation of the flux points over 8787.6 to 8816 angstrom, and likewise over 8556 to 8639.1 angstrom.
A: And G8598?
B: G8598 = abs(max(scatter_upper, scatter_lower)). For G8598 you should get 1.1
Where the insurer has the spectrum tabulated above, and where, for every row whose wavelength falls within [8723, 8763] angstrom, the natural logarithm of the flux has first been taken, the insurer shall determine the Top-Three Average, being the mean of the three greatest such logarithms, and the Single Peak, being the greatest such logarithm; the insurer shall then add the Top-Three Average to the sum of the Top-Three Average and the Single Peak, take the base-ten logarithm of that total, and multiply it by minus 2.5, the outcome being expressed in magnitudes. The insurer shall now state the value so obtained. -2.45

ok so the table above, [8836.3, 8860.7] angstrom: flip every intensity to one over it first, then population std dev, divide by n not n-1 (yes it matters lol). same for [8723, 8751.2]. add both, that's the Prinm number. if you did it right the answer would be 0.0072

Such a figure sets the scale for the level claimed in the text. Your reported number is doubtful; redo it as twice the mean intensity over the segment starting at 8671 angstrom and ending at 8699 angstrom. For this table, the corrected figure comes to 42.9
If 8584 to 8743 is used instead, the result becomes 42.1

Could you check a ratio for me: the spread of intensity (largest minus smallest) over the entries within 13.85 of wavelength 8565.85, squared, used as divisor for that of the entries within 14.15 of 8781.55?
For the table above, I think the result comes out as 3.3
